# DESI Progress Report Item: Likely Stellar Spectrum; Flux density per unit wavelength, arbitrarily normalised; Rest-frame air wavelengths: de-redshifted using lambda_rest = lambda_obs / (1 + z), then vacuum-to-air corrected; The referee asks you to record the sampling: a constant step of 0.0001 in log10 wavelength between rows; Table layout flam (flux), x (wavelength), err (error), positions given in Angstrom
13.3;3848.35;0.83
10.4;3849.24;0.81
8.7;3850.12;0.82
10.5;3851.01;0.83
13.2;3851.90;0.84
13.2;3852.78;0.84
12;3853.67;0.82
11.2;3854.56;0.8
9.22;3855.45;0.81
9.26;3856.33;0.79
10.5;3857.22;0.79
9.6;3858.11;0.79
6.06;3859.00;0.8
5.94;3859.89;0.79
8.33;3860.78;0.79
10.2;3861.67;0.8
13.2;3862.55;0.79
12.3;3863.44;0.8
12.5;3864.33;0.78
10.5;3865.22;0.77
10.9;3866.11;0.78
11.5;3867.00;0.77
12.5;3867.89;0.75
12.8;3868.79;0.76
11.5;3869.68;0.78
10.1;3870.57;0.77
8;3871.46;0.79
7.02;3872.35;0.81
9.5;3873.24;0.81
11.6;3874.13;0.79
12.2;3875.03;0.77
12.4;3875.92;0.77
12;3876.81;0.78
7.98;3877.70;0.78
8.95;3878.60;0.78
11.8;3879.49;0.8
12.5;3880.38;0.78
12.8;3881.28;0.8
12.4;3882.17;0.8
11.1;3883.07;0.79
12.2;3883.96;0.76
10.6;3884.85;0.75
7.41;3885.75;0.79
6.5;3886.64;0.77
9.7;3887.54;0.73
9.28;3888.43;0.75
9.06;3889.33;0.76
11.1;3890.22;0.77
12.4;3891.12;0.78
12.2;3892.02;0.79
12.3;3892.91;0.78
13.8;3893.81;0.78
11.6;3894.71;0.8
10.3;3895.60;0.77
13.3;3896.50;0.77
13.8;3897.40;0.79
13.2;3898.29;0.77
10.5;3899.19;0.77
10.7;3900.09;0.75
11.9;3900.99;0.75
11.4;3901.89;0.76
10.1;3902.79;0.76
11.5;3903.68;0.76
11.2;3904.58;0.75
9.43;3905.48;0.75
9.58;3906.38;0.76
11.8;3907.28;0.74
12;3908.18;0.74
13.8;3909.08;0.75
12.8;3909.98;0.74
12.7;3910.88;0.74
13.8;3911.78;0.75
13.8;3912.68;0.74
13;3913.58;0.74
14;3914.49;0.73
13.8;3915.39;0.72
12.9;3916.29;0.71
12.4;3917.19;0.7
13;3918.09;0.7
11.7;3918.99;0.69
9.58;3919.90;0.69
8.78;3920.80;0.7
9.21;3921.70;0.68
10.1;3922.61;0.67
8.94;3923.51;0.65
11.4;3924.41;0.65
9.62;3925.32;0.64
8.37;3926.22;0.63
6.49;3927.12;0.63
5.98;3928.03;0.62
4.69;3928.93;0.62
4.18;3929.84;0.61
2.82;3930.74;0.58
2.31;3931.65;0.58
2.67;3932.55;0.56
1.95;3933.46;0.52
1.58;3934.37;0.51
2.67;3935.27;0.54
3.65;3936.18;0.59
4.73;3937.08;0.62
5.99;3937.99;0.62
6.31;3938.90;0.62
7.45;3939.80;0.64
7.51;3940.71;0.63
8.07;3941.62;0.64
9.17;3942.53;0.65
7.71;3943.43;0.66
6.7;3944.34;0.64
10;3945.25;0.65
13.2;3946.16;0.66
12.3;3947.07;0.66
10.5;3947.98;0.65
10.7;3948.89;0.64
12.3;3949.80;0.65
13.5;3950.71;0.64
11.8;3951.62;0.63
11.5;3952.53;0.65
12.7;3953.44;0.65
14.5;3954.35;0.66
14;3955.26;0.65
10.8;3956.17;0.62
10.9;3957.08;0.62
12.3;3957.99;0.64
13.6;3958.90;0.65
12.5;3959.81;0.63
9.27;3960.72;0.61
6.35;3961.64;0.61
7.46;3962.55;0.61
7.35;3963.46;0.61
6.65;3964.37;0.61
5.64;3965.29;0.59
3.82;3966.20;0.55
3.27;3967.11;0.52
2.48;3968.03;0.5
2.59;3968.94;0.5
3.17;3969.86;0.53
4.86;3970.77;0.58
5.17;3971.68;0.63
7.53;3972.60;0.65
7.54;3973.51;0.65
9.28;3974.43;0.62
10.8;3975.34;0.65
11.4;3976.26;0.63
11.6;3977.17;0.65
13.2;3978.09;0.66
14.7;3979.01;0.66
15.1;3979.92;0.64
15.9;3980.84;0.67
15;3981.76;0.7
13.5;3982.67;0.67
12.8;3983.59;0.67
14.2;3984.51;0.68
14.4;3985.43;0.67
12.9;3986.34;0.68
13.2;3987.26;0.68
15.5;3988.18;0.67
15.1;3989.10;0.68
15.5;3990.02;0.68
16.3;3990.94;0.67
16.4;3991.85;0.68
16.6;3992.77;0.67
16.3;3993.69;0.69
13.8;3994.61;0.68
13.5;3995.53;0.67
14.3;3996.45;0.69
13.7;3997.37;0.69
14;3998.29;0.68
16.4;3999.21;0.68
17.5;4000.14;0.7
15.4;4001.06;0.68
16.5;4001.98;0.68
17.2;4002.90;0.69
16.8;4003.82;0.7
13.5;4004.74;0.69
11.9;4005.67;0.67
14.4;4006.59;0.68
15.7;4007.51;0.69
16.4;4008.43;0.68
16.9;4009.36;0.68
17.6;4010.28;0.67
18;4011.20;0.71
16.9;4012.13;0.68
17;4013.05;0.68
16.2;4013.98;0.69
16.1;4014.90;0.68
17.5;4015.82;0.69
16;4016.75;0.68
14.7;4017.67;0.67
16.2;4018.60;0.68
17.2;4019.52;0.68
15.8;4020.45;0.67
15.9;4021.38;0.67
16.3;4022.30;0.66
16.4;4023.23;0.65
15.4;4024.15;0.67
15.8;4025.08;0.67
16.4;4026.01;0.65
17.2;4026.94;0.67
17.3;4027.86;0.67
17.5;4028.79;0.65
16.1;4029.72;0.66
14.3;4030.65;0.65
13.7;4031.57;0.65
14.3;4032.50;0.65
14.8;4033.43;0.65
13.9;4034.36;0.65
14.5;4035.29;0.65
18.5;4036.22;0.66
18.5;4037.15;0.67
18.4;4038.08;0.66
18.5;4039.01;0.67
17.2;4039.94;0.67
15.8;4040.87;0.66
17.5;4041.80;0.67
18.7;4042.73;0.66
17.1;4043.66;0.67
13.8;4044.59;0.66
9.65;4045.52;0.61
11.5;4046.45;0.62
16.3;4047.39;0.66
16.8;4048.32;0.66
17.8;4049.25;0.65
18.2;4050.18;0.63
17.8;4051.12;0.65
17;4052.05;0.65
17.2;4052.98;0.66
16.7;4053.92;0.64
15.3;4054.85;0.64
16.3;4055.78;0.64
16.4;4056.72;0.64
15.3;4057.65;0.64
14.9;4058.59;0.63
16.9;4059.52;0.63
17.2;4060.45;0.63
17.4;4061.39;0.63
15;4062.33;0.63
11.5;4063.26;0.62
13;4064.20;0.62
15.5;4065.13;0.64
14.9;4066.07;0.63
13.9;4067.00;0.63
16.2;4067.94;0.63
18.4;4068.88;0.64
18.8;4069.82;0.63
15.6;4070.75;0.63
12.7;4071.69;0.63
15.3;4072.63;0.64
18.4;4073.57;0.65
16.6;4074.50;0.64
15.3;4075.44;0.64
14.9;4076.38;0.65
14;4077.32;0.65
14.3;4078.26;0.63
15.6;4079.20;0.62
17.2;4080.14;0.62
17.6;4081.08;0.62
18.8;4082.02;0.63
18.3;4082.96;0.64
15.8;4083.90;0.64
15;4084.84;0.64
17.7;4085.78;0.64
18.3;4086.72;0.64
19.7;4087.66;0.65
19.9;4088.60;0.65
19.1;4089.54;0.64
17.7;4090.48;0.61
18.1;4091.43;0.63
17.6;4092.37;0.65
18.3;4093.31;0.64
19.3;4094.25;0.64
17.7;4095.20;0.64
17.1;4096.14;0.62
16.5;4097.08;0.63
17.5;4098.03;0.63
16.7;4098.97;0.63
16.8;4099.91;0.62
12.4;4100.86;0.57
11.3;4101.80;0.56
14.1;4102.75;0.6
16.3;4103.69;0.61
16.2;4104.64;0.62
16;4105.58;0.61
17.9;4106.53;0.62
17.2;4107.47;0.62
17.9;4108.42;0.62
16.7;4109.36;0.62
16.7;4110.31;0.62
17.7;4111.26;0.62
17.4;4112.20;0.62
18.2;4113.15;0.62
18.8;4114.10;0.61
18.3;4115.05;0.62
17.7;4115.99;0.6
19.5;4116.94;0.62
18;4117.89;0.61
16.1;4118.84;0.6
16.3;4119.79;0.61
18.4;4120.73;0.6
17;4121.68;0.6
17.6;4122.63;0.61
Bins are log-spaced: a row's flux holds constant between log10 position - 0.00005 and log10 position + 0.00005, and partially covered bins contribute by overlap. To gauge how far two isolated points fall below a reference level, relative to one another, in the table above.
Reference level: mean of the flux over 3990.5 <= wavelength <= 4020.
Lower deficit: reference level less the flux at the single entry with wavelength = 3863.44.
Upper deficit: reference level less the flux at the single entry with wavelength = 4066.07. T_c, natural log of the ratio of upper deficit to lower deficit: -1.3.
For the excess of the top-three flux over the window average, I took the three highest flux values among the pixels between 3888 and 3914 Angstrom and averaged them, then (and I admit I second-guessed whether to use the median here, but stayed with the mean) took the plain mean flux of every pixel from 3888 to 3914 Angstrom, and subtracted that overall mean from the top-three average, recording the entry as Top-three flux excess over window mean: 2.0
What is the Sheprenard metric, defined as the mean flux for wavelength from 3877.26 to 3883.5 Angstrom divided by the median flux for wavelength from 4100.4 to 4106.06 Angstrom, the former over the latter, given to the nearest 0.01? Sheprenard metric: 0.74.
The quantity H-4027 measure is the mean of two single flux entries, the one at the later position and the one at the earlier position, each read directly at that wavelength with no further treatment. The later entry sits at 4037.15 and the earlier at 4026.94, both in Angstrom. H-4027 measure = 18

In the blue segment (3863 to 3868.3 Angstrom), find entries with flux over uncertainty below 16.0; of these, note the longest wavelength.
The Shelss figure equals 3867.00 Angstrom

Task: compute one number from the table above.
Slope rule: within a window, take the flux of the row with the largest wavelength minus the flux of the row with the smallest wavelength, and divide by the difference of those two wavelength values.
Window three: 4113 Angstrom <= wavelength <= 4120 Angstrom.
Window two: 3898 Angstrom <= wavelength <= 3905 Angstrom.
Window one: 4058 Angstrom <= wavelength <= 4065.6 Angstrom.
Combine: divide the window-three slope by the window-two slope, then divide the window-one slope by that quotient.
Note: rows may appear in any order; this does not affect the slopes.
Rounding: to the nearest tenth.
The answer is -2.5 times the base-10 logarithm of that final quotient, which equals 2.5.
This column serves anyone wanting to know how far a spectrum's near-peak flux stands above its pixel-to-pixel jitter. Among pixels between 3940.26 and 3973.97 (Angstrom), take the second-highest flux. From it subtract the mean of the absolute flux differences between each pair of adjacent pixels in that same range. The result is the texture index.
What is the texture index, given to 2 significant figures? 13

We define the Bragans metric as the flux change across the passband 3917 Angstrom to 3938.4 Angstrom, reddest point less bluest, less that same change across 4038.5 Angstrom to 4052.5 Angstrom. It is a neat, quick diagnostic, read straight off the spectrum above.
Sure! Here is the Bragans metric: -4.9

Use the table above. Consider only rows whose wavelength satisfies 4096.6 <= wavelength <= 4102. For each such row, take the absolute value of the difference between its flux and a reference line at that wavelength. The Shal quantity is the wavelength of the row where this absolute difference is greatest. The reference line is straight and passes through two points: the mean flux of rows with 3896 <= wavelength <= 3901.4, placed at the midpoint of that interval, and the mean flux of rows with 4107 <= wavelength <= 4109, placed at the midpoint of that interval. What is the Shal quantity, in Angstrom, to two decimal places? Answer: 4101.80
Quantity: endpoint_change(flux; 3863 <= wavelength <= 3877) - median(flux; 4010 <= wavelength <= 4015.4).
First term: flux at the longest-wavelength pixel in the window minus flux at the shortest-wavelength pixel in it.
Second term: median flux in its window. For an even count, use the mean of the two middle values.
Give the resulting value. -17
